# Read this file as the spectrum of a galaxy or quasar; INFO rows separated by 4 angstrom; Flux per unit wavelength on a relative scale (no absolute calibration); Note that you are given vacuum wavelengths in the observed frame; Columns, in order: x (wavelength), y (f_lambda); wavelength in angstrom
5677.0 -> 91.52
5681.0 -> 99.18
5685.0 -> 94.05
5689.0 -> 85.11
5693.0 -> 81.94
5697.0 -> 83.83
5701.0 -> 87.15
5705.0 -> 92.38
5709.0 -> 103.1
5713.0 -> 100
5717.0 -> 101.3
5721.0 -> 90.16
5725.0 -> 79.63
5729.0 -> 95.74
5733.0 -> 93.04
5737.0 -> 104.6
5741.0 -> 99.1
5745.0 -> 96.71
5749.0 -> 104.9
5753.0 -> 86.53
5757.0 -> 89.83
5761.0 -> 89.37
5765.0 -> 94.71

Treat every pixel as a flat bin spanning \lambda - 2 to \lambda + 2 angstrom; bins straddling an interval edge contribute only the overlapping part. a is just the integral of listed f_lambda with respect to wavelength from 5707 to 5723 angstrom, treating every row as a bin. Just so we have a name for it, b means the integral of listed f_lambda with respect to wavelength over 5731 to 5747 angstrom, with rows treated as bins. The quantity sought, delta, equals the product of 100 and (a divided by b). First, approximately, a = 1578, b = 1574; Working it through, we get 100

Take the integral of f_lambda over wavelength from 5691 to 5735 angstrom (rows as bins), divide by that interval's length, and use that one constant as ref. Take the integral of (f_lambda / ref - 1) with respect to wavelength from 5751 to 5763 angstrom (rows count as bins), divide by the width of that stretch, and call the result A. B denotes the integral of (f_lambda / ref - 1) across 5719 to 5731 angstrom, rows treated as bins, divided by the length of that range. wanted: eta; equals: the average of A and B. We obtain -0.03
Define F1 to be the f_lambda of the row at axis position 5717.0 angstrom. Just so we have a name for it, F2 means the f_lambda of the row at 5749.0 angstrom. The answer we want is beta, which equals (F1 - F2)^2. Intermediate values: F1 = 101.3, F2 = 104.9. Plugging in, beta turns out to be 13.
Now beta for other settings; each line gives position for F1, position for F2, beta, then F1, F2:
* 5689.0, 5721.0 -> 26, 85.11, 90.16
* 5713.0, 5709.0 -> 10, 100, 103.1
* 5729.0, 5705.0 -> 11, 95.74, 92.38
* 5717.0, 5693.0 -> 375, 101.3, 81.94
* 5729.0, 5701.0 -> 74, 95.74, 87.15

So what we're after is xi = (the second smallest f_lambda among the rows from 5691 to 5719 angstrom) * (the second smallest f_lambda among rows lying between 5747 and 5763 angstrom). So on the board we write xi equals 7492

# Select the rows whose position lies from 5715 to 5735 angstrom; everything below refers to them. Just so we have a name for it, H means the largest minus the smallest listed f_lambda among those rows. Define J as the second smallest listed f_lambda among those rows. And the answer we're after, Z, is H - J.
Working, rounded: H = 22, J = 90.16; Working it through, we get -68.5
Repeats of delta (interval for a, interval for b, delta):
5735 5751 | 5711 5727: 109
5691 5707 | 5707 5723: 88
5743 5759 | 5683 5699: 110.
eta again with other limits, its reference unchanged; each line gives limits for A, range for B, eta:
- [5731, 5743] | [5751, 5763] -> 0.02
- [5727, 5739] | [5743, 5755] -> 0.06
